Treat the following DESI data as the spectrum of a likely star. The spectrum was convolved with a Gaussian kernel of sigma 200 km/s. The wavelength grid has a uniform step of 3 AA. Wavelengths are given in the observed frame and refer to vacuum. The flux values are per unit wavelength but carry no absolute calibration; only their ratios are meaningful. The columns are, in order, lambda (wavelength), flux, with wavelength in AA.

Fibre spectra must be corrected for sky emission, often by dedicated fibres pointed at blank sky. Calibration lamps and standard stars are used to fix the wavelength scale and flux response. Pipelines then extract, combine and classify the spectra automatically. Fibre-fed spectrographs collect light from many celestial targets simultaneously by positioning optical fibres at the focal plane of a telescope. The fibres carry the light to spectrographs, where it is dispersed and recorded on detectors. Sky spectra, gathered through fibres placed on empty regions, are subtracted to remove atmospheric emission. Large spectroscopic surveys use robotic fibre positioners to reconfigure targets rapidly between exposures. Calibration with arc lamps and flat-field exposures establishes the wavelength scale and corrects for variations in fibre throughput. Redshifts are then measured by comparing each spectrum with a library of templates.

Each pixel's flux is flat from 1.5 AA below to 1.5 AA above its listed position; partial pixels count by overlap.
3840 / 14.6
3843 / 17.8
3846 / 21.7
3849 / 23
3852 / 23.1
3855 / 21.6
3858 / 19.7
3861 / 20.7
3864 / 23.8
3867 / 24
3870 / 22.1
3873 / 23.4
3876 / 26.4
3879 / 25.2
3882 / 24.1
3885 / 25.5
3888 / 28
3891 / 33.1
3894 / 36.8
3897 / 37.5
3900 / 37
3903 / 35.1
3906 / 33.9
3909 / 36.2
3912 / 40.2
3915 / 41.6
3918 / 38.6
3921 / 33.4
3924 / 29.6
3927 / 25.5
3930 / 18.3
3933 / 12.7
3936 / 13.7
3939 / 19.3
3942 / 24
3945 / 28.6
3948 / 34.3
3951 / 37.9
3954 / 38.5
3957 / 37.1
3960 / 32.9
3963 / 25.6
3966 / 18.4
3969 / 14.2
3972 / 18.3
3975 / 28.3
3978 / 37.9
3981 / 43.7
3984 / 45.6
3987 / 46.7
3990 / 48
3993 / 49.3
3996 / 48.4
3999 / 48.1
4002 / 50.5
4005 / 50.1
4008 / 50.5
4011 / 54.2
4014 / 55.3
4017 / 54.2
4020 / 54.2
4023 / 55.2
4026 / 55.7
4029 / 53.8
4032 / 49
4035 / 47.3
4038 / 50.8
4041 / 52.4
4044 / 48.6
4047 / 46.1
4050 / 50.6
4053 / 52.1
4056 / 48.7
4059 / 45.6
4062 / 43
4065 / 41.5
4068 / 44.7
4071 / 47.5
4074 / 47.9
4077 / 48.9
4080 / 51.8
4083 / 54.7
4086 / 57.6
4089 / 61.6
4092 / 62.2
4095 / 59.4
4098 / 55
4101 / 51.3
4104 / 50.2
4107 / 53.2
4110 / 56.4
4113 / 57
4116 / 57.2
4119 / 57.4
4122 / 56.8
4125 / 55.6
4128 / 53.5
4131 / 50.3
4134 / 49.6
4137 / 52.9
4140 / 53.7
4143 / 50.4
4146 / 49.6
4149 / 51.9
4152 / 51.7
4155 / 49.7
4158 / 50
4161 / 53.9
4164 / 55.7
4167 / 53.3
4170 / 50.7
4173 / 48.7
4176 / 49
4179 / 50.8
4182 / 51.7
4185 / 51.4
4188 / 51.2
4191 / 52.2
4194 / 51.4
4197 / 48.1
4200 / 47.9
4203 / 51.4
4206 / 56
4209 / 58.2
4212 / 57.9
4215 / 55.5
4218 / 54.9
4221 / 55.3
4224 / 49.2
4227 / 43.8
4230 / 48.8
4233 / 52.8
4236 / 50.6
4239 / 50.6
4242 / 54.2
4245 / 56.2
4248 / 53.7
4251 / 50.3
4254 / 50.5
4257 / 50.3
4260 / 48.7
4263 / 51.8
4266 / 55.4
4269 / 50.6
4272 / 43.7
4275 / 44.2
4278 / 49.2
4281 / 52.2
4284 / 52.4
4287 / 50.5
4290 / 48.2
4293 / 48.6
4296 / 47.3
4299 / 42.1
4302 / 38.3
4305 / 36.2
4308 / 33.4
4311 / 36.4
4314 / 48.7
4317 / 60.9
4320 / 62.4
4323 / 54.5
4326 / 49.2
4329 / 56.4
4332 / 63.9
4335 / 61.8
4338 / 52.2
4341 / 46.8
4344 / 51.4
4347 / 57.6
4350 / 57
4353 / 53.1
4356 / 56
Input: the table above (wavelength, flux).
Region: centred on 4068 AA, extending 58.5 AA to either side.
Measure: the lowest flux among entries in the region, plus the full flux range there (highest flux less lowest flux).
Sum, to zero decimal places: 62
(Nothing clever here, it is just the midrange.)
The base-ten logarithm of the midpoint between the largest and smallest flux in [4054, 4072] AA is 1.65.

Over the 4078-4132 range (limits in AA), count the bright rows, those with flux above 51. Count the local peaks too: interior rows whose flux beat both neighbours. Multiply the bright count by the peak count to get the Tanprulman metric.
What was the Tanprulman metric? 32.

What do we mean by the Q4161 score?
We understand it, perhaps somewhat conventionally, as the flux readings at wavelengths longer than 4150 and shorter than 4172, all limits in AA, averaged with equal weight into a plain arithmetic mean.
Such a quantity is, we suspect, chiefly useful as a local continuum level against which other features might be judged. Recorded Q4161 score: 52.1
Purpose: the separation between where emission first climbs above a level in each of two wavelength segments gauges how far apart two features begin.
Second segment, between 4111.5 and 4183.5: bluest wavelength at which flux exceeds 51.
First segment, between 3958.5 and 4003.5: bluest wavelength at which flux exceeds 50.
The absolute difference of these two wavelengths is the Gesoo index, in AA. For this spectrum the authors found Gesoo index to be 111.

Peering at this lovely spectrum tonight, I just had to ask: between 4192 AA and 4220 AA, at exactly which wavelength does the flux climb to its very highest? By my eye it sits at 4209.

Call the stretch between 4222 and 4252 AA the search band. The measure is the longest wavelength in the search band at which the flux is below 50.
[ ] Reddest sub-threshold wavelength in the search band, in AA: 4230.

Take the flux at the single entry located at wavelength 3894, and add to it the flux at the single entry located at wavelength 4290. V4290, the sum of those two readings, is 85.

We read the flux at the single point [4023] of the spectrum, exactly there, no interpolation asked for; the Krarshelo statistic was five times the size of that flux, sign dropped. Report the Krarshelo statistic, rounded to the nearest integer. 276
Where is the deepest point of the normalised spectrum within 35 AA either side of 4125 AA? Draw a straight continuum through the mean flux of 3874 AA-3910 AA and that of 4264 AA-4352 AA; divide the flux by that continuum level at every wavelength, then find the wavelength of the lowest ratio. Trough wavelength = 4155 AA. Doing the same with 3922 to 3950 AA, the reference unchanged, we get 3933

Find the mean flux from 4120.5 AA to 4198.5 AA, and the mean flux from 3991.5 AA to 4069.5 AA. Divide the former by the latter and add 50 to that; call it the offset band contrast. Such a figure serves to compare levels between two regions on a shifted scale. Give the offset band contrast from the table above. 51.0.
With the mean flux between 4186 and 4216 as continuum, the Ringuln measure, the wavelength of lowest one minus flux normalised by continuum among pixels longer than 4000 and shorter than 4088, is 4086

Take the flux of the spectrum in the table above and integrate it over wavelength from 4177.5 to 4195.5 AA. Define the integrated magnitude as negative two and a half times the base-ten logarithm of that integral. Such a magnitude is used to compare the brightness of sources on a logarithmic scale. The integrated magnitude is -7.42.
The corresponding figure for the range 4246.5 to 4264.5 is -7.40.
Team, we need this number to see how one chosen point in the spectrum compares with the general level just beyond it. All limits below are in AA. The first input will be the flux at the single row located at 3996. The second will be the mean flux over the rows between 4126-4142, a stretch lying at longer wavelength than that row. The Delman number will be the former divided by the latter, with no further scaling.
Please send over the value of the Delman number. 0.93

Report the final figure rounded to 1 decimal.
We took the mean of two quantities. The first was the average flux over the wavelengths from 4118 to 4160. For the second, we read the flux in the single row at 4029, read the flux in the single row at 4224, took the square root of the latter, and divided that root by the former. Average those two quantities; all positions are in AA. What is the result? 26.2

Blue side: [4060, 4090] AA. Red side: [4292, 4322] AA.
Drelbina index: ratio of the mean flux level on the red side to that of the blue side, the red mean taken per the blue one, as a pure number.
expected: 0.9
